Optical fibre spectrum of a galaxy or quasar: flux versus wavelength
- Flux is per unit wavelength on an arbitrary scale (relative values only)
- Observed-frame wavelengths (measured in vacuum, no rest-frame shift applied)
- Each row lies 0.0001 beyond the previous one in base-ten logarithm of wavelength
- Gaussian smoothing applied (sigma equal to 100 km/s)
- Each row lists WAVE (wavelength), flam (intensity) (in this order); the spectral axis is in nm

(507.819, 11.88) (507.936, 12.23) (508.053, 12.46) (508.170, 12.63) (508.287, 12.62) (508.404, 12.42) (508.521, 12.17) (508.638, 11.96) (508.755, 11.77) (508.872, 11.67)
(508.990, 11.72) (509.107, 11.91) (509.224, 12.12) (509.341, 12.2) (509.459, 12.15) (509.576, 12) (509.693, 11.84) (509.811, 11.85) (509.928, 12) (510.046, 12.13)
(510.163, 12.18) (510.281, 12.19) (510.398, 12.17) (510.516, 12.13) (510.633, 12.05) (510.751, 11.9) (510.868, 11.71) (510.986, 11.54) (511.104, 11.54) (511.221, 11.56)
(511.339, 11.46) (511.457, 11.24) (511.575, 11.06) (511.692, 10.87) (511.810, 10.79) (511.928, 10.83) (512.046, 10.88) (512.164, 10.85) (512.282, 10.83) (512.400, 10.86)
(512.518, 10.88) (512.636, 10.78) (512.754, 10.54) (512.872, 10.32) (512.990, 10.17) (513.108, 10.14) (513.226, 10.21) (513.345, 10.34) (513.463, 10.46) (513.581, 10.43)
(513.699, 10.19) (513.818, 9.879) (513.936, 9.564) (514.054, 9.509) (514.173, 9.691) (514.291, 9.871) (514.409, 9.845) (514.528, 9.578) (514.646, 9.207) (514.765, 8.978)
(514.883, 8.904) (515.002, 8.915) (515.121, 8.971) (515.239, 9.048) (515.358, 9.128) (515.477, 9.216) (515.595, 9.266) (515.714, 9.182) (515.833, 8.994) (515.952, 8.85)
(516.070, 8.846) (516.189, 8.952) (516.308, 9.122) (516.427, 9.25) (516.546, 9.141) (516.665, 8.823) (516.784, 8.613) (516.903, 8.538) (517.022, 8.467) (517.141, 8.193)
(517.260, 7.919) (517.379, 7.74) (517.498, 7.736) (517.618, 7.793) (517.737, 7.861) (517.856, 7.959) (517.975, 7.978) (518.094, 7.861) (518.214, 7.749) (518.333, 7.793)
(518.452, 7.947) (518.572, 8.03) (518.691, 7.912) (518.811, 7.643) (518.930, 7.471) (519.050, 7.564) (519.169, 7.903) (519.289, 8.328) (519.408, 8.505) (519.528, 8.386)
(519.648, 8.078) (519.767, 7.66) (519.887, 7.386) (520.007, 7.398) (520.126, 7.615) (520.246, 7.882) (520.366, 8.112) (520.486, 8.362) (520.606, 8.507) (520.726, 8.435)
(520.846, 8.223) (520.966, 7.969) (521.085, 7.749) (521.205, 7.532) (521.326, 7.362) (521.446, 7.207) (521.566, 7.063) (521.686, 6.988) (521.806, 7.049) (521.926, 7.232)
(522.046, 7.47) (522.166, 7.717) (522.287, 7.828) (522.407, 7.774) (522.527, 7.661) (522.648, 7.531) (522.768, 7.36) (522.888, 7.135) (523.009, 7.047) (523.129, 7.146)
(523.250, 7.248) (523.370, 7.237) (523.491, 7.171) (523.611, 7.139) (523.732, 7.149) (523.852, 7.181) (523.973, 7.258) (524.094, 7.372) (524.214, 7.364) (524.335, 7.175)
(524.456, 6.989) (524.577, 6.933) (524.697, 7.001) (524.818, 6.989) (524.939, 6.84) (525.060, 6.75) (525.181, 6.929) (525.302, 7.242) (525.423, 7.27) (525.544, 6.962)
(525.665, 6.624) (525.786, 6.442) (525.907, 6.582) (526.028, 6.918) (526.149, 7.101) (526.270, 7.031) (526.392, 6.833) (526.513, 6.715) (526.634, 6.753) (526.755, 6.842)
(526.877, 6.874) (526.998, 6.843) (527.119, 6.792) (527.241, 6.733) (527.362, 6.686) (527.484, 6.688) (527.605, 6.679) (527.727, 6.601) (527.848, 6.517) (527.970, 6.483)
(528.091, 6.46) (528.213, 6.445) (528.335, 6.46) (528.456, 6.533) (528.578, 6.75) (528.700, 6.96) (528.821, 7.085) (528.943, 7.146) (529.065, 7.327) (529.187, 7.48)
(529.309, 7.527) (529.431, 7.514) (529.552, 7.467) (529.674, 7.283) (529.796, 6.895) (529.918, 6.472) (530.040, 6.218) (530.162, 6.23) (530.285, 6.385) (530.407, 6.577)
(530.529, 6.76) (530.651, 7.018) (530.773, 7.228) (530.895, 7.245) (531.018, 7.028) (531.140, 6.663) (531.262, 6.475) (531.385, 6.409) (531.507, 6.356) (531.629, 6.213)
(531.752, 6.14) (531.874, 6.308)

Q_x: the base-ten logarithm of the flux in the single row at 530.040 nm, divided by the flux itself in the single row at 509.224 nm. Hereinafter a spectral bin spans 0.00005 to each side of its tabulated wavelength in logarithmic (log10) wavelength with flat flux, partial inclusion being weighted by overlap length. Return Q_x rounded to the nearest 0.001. 0.065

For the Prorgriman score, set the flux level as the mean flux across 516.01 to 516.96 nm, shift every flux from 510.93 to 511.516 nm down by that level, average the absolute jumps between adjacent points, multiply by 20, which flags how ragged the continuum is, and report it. 1.70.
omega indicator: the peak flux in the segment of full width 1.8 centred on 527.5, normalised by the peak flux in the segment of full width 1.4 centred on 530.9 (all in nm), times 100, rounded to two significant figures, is 95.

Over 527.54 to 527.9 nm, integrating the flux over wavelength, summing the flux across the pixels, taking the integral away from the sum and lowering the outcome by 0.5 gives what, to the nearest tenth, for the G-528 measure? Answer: 16.9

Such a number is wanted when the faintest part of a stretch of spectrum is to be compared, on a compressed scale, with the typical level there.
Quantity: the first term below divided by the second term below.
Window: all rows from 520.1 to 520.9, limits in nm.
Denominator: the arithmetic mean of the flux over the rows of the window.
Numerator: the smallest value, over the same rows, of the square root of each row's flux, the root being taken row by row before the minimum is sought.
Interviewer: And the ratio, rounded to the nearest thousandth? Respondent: 0.338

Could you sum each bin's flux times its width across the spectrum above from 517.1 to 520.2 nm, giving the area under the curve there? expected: 24.4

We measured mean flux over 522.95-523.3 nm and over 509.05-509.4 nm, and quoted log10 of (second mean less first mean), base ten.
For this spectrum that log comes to 0.69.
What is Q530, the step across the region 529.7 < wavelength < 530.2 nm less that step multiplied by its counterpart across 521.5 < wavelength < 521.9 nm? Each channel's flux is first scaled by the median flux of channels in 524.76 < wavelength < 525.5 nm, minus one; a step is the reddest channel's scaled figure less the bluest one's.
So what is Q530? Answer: -0.10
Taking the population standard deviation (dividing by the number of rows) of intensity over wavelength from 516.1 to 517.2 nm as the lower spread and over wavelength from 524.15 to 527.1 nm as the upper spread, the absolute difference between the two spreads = 0.12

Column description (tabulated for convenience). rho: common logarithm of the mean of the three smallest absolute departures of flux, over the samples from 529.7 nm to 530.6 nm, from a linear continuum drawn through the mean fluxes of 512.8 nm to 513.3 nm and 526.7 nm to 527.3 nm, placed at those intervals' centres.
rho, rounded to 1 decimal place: -0.6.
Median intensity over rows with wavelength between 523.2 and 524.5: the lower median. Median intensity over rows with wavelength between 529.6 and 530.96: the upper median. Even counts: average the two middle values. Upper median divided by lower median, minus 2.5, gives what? -1.56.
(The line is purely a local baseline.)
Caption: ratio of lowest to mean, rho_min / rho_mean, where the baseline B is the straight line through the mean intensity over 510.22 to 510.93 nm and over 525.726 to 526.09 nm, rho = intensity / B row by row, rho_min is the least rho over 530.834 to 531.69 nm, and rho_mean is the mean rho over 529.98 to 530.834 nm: 1.02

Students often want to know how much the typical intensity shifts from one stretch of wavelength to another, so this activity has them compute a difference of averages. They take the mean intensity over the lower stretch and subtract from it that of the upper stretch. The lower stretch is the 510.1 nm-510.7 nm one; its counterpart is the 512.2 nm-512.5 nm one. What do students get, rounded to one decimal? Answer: 1.3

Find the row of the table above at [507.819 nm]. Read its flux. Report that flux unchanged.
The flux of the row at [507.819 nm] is 11.88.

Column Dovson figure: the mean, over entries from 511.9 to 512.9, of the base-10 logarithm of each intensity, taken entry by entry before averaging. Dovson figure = 1.03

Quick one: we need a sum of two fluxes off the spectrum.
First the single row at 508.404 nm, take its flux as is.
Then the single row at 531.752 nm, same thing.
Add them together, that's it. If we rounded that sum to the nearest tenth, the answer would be 18.6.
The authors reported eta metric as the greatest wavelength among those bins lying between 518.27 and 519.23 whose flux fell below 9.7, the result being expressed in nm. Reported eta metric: 519.169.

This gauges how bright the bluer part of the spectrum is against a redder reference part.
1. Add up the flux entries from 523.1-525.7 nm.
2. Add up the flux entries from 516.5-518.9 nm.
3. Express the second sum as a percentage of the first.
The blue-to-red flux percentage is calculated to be 104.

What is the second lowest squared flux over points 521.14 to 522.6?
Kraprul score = 50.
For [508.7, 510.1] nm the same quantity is 137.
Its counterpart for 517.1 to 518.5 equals 60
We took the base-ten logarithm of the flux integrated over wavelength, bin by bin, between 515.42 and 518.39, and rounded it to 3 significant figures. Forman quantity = 1.40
